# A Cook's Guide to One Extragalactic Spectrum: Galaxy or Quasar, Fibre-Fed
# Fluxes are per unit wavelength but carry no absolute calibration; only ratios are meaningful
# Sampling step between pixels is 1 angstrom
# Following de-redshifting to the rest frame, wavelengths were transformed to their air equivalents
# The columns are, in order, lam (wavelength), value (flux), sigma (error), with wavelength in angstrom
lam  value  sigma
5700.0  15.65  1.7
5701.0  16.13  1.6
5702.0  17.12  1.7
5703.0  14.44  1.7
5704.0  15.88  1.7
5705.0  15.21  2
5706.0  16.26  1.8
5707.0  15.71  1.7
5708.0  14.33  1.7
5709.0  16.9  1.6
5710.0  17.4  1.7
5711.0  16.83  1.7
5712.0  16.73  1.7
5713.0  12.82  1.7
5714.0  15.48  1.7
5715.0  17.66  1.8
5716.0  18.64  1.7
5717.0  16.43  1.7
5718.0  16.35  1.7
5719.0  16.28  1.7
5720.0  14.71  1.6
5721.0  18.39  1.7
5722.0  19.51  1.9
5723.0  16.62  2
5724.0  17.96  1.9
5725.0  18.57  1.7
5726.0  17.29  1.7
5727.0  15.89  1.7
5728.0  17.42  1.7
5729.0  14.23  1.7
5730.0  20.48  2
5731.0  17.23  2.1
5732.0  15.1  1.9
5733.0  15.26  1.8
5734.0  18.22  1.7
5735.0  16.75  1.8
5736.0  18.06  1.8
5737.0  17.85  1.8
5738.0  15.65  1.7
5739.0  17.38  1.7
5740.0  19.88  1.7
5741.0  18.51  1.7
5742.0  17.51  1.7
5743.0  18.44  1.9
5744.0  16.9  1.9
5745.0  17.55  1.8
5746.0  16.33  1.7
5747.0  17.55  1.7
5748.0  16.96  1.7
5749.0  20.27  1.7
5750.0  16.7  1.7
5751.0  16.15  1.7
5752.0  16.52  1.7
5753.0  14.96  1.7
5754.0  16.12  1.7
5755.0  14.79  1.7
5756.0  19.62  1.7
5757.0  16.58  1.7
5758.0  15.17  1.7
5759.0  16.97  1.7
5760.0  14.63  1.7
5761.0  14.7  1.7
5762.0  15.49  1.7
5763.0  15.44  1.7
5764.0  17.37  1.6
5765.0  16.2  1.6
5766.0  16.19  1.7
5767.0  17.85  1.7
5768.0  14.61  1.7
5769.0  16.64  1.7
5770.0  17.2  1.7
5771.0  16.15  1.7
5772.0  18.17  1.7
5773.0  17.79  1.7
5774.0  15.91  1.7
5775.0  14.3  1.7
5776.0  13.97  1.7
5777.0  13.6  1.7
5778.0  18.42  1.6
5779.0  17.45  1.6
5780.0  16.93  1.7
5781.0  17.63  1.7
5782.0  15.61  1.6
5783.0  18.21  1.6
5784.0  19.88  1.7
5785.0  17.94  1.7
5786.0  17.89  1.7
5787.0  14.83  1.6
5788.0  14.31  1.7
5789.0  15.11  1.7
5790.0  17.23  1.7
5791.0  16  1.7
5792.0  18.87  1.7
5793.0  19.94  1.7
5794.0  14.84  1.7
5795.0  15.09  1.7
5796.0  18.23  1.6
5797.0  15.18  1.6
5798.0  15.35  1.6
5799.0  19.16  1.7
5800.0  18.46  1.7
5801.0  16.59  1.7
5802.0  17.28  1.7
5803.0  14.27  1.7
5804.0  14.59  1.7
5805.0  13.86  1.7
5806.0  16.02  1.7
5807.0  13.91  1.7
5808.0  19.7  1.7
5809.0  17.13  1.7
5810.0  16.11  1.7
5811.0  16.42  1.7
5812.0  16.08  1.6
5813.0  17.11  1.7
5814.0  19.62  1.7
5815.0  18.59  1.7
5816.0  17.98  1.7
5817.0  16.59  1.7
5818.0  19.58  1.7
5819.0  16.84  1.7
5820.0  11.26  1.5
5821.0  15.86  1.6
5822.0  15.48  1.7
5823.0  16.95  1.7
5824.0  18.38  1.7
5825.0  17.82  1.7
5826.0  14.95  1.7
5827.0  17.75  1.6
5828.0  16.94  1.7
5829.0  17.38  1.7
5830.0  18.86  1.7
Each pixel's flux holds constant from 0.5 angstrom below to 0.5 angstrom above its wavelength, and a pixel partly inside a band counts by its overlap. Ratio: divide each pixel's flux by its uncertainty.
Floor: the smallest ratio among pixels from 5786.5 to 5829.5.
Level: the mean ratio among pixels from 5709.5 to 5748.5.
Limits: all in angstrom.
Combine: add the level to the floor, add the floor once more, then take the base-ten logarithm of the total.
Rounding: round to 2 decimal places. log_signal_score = 1.39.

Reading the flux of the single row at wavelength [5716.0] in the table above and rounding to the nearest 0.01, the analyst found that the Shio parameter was 18.64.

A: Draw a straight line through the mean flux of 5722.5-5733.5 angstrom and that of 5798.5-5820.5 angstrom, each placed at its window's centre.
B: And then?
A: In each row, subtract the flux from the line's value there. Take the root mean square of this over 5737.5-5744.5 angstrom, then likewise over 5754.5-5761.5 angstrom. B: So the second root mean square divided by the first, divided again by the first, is 0.80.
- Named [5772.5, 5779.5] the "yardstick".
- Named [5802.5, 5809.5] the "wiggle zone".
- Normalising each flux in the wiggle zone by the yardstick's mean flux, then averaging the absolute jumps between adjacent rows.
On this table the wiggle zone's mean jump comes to 0.14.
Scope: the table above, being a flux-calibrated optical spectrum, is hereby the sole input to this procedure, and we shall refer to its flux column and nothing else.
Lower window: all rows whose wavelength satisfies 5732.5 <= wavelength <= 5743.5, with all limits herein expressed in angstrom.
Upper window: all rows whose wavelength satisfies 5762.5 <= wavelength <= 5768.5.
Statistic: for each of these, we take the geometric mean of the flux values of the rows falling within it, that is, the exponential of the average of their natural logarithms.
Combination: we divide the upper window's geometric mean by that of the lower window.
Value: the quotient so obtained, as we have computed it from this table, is 0.93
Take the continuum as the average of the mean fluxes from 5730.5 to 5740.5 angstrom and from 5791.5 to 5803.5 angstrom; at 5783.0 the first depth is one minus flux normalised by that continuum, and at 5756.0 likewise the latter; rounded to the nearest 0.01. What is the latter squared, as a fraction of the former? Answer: -0.33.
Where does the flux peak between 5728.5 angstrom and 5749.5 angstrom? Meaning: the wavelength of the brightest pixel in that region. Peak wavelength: 5730.0 angstrom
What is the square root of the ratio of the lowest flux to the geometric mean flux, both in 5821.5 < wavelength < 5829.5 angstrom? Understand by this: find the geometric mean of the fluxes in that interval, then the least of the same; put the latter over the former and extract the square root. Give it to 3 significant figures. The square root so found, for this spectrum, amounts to 0.940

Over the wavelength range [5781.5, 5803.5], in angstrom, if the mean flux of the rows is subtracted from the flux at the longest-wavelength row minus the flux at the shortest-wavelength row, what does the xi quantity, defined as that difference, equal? -18.2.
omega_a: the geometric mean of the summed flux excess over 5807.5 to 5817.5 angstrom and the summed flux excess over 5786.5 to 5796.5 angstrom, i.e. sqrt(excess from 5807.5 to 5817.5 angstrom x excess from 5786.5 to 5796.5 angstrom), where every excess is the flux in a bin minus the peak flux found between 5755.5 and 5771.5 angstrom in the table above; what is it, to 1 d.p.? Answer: 25.7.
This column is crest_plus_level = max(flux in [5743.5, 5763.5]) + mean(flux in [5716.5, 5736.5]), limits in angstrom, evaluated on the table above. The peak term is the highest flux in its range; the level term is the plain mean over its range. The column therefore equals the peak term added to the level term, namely 37.3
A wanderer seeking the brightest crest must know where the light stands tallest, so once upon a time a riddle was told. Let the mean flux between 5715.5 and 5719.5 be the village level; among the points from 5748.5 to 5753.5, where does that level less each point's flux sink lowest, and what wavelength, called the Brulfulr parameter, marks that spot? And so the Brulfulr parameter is 5749.0 angstrom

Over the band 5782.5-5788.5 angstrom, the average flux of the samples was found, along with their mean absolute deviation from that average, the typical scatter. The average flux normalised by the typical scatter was 10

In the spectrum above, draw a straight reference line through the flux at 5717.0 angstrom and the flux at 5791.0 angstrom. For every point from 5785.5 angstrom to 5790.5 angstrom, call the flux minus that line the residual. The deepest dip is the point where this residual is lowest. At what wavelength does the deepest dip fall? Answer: 5788.0 angstrom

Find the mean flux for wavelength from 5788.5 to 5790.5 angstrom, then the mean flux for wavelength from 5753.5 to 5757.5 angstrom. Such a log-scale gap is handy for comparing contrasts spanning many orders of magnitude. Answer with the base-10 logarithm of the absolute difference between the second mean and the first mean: -0.2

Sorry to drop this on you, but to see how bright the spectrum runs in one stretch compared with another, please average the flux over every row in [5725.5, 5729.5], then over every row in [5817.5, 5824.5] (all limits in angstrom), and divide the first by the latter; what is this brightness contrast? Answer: 0.99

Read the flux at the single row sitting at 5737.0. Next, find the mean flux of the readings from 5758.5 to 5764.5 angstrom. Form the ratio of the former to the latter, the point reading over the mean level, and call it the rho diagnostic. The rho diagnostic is 1.13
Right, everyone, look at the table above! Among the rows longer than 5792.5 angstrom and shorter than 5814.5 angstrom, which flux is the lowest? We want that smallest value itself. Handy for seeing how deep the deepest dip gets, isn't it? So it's 13.86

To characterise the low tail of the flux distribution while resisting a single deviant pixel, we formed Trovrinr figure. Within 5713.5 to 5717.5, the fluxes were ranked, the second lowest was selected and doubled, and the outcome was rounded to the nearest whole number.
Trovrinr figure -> 33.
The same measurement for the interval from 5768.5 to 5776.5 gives 29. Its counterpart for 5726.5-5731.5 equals 32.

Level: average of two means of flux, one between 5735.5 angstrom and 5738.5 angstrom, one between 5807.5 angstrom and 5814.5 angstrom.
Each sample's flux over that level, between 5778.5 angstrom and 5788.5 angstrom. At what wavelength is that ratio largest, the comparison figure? 5784.0 angstrom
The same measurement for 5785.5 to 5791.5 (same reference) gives 5786.0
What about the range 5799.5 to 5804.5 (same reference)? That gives 5800.0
